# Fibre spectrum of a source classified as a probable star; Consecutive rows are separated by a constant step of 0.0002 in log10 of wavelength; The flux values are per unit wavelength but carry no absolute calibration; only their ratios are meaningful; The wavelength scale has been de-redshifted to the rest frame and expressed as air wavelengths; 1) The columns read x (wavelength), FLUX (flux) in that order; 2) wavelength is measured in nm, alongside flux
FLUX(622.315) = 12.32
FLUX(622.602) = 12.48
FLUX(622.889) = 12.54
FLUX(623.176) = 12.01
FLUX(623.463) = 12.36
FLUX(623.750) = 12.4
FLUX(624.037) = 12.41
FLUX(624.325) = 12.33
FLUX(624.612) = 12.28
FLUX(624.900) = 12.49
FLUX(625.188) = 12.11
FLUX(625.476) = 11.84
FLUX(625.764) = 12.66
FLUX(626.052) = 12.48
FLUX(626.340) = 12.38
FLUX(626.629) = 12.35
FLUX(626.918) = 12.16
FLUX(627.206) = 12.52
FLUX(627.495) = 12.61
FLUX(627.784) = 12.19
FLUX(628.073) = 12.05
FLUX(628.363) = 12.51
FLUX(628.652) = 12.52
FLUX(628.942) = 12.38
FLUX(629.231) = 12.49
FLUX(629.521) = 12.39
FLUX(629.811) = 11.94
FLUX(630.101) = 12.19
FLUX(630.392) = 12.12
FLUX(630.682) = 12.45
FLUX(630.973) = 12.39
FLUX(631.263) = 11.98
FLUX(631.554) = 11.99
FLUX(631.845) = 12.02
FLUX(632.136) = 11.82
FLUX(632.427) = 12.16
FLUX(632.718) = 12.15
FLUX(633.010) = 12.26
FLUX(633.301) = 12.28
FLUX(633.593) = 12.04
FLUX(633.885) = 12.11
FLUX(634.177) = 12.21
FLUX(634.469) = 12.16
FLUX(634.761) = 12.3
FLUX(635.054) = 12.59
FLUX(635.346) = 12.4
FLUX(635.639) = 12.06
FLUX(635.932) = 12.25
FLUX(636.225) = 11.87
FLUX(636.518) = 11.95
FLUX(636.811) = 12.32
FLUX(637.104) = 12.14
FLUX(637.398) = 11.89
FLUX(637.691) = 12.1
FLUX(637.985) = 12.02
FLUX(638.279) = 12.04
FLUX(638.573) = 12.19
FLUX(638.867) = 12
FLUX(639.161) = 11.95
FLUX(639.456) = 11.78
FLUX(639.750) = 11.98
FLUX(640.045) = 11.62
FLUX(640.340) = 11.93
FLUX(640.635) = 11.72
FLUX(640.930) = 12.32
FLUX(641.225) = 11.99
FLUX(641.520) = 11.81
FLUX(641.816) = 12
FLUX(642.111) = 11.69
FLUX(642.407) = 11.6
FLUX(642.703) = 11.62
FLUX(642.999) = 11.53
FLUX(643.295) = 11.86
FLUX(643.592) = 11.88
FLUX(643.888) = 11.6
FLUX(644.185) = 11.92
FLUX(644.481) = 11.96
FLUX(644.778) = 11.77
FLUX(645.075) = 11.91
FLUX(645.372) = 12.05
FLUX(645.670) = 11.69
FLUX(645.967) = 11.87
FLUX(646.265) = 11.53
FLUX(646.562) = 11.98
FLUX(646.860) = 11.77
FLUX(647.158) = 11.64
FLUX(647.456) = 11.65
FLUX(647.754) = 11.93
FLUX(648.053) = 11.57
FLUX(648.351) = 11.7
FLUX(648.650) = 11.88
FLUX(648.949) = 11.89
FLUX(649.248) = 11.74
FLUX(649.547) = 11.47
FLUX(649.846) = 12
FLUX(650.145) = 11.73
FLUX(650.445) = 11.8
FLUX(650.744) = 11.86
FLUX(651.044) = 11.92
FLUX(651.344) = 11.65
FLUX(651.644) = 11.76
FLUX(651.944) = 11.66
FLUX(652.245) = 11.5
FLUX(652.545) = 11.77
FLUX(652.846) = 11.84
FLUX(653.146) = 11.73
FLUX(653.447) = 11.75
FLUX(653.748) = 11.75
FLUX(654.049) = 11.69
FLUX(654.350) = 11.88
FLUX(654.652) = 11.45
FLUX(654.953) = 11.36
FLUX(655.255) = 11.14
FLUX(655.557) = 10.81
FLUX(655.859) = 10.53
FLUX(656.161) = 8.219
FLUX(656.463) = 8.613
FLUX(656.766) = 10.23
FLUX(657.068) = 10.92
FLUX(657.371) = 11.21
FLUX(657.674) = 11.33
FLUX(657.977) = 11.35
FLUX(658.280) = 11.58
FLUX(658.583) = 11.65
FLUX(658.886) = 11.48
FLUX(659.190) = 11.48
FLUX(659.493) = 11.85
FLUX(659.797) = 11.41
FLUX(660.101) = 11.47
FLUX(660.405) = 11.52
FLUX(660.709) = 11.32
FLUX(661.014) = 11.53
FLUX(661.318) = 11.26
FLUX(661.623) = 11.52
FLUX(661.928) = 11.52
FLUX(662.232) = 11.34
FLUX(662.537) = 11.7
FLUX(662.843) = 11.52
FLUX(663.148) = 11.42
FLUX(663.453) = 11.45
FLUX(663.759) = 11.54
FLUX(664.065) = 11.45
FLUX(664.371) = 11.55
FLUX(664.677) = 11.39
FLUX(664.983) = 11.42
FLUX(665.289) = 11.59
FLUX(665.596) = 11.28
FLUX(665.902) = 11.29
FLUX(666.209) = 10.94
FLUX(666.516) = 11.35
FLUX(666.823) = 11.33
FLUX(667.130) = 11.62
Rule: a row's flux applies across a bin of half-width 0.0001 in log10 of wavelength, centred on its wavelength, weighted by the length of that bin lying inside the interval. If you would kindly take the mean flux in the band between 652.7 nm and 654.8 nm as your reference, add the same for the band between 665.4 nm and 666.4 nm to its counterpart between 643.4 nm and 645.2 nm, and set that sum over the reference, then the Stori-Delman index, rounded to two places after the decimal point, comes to 1.96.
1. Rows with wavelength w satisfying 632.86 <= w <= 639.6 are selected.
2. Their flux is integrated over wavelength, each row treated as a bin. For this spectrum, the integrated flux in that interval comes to 81.7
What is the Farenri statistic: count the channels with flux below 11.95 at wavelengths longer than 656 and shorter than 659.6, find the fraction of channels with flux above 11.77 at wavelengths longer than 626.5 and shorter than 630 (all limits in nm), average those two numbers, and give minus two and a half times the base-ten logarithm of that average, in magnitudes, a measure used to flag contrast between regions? -2.0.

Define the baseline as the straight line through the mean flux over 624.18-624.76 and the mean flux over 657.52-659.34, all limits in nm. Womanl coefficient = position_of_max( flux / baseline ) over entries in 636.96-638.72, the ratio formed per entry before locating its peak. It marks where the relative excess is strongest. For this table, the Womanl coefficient 638.573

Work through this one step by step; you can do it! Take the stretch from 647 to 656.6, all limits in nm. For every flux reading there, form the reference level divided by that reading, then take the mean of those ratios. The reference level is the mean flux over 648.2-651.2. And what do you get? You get 1.04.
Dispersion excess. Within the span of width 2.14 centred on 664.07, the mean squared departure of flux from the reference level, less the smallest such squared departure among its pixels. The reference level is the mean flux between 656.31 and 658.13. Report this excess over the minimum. 0.12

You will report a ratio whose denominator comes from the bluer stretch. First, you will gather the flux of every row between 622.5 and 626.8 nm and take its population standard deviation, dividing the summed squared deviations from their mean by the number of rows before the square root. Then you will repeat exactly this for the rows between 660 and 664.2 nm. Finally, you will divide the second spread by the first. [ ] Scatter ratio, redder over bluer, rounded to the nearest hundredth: 0.52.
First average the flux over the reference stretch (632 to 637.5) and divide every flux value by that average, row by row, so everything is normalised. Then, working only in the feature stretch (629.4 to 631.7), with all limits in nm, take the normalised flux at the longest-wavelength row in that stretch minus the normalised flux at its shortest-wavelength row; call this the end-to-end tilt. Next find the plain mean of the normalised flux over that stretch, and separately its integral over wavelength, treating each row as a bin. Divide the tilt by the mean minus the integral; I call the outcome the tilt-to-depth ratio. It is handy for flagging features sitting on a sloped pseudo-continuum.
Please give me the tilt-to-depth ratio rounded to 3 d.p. 0.025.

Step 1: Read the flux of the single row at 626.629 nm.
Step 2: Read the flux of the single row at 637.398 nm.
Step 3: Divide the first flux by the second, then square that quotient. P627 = 1.08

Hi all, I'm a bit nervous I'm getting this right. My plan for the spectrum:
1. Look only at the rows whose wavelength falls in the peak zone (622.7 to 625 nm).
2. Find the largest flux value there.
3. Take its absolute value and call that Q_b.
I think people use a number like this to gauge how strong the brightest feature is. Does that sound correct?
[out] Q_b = 12.5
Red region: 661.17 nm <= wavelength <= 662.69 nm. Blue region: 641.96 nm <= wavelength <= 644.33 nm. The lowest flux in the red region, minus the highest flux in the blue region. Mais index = -0.66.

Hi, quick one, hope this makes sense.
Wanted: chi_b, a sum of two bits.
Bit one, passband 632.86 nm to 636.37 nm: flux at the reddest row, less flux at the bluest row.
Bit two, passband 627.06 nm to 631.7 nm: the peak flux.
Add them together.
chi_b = 12.2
